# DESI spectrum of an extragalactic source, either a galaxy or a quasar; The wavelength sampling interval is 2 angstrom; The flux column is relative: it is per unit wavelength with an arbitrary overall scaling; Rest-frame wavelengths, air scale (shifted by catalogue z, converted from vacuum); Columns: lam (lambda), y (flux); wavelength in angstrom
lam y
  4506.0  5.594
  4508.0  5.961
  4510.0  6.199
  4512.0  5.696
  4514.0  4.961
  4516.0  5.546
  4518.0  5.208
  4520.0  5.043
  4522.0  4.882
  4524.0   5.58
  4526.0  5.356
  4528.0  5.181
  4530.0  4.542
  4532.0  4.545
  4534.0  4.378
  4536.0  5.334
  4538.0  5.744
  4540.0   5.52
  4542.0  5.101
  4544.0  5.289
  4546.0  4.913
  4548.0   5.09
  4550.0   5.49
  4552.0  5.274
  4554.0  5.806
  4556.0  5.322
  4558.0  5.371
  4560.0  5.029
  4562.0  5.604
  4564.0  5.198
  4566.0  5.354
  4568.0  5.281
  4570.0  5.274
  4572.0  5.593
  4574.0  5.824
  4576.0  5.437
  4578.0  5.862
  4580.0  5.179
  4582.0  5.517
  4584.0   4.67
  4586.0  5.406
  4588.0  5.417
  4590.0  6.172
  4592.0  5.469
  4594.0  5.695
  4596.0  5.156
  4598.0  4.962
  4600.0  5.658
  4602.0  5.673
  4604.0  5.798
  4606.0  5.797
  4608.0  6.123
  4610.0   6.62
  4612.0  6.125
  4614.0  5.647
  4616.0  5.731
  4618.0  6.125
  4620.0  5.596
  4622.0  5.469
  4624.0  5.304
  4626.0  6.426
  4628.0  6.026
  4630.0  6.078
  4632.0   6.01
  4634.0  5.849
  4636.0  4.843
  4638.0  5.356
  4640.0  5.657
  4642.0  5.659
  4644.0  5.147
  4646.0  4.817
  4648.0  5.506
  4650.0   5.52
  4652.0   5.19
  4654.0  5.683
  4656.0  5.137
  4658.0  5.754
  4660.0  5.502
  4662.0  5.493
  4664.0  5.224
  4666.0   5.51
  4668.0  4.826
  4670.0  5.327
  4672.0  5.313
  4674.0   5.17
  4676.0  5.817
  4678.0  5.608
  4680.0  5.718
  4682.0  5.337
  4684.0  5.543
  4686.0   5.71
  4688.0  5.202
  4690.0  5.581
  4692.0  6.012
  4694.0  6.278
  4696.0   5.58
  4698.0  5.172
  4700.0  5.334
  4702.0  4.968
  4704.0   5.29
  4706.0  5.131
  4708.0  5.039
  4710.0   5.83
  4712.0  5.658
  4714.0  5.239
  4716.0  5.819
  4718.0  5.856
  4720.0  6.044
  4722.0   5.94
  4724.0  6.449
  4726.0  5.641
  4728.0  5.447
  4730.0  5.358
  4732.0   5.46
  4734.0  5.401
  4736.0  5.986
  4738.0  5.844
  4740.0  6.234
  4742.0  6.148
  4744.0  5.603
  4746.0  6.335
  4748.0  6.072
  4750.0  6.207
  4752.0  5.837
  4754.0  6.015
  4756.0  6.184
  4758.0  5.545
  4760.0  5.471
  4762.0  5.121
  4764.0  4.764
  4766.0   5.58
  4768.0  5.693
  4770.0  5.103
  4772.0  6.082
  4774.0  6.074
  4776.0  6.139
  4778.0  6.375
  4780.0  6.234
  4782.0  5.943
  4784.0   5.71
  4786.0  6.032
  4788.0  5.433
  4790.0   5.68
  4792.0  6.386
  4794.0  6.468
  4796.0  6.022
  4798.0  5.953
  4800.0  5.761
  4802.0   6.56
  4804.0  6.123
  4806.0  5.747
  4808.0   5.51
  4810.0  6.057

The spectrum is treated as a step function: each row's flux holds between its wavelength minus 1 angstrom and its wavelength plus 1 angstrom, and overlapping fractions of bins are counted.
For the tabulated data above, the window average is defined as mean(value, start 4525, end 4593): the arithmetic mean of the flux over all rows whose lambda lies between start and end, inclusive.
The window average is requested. 5.31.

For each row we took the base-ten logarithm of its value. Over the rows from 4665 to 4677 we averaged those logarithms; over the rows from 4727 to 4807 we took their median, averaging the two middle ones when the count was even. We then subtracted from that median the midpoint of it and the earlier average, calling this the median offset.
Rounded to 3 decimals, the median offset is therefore 0.024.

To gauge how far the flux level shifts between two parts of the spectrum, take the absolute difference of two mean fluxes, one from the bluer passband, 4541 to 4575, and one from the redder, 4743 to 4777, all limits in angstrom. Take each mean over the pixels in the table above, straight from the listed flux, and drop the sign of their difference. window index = 0.41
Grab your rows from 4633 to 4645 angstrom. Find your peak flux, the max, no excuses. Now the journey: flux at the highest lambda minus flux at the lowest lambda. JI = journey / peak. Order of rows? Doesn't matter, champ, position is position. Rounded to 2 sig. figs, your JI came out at -0.12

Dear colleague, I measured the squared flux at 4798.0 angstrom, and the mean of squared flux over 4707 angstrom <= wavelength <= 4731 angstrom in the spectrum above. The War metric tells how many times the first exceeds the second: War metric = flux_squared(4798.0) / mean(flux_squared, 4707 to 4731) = 1.09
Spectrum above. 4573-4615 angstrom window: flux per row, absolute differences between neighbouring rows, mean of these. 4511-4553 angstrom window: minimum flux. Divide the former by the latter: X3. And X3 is 0.097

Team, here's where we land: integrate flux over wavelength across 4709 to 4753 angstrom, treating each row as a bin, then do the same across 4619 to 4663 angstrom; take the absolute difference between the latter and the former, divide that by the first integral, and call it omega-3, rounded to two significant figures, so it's 0.050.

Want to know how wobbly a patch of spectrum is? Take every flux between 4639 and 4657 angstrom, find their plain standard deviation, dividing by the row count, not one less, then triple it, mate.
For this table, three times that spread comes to 0.86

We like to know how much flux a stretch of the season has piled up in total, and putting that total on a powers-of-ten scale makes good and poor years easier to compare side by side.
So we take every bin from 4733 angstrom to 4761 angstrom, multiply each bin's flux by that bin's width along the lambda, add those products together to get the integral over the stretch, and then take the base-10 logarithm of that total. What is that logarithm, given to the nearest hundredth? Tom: 2.22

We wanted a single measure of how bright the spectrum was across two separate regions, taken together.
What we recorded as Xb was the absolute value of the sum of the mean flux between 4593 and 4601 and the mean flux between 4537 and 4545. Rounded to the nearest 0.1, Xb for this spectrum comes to 10.8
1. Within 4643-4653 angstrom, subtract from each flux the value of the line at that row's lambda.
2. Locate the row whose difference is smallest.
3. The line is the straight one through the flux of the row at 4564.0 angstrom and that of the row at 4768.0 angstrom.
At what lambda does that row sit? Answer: 4646.0 angstrom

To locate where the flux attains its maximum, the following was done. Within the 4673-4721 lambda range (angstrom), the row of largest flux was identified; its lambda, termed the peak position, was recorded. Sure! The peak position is 4694.0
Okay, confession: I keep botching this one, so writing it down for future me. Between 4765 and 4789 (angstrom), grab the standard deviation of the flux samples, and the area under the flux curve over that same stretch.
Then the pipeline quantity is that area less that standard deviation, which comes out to 140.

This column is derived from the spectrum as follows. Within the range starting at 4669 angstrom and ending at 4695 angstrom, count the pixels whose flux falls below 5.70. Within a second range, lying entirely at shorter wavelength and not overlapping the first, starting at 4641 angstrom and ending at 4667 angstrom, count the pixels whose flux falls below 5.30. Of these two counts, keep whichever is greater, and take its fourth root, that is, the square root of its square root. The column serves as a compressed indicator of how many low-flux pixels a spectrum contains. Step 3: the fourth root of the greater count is 1.68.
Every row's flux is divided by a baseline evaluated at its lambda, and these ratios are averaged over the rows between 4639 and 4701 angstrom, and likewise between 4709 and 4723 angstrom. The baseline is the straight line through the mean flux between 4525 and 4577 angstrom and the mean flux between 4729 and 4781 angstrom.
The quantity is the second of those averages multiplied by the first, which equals 0.99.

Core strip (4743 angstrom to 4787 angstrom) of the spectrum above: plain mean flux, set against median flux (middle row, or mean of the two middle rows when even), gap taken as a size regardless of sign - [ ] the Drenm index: 0.16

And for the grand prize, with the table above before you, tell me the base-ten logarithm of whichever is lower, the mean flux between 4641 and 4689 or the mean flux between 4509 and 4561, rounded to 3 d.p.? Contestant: 0.720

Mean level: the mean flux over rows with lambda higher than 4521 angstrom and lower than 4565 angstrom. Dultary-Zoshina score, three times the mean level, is 15.6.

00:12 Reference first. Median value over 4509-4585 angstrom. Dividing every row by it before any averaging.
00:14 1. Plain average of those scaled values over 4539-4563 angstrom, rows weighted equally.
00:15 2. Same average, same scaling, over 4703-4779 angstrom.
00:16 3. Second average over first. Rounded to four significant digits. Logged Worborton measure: 1.079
